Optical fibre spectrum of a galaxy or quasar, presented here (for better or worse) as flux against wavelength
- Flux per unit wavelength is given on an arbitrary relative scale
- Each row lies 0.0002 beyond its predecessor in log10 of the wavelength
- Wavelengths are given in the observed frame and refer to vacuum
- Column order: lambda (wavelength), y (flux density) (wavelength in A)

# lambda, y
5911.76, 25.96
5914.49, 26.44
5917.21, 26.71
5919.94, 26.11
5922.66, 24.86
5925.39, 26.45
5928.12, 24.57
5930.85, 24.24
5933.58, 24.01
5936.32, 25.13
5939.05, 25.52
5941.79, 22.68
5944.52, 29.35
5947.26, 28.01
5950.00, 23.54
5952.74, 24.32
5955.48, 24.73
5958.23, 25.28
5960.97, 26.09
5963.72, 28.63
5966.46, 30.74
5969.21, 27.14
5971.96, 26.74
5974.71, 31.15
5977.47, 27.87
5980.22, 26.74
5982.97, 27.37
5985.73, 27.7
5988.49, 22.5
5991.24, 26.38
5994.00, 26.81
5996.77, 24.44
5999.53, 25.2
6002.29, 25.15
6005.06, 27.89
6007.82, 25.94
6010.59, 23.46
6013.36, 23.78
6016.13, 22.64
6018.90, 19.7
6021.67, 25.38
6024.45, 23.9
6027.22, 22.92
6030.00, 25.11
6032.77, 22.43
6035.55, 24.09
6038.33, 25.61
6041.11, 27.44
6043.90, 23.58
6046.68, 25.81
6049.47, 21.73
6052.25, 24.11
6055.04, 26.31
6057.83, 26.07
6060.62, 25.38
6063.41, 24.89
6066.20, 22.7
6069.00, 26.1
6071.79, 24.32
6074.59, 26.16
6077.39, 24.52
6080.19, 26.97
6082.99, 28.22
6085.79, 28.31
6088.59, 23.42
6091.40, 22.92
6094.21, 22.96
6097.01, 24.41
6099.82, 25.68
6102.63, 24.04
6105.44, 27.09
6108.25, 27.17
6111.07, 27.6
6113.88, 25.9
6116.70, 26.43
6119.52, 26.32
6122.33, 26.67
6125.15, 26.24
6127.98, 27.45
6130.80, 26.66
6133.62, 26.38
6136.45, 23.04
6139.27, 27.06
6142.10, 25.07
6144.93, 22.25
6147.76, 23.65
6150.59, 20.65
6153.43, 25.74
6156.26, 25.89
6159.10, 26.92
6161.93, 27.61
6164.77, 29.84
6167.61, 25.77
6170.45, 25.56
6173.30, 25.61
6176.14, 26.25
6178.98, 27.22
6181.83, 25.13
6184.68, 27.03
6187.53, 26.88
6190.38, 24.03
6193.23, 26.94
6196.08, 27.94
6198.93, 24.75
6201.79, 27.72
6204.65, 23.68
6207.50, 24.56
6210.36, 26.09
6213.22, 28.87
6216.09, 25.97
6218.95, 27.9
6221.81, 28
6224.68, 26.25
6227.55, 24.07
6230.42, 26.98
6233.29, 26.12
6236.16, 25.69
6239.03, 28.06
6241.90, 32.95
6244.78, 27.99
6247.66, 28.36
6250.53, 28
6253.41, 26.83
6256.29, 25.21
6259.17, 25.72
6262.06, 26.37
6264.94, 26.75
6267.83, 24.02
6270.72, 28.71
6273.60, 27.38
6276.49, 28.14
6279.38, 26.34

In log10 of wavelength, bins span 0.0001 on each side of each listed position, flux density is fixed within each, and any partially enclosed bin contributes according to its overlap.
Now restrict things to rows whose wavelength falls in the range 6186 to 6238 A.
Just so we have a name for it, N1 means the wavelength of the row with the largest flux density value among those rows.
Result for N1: 6213.22 A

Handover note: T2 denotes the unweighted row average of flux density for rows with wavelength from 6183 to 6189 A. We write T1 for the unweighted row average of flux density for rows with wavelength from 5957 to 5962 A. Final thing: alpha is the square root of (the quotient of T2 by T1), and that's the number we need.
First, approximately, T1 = 25.7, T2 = 27.0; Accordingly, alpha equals 1.02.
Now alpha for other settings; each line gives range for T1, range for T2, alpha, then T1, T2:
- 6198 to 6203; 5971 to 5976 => 1.05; 26.2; 28.9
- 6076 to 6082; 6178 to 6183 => 1.01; 25.7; 26.2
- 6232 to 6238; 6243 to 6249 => 1.04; 25.9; 28.2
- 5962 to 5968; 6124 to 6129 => 0.95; 29.7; 26.8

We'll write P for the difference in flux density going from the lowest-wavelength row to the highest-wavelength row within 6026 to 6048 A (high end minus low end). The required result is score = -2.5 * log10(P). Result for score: -1.2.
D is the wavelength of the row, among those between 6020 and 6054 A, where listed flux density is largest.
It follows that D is 6041.11 A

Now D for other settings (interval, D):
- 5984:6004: 5985.73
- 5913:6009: 5974.71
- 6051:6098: 6085.79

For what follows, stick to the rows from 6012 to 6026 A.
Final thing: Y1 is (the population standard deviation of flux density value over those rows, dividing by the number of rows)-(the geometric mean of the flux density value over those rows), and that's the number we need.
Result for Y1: -21.1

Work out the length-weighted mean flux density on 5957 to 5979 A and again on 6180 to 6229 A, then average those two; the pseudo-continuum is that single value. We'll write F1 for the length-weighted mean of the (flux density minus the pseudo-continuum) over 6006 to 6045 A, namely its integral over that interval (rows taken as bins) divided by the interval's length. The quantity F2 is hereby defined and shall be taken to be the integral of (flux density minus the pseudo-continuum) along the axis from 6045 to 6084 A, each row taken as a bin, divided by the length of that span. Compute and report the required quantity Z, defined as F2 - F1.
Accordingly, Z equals 1.15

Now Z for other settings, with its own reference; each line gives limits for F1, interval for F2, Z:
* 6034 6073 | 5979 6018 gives 0.49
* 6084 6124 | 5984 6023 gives -0.86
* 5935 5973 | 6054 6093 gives -0.85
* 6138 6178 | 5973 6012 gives 0.75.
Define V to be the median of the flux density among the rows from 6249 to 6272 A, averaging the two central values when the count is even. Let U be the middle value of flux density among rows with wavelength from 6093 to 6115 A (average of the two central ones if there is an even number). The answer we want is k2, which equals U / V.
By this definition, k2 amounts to 0.97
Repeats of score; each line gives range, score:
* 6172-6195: -0.3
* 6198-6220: -1.2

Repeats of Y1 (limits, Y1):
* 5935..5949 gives -23.7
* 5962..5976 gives -27.0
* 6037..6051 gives -22.8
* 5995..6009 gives -24.5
